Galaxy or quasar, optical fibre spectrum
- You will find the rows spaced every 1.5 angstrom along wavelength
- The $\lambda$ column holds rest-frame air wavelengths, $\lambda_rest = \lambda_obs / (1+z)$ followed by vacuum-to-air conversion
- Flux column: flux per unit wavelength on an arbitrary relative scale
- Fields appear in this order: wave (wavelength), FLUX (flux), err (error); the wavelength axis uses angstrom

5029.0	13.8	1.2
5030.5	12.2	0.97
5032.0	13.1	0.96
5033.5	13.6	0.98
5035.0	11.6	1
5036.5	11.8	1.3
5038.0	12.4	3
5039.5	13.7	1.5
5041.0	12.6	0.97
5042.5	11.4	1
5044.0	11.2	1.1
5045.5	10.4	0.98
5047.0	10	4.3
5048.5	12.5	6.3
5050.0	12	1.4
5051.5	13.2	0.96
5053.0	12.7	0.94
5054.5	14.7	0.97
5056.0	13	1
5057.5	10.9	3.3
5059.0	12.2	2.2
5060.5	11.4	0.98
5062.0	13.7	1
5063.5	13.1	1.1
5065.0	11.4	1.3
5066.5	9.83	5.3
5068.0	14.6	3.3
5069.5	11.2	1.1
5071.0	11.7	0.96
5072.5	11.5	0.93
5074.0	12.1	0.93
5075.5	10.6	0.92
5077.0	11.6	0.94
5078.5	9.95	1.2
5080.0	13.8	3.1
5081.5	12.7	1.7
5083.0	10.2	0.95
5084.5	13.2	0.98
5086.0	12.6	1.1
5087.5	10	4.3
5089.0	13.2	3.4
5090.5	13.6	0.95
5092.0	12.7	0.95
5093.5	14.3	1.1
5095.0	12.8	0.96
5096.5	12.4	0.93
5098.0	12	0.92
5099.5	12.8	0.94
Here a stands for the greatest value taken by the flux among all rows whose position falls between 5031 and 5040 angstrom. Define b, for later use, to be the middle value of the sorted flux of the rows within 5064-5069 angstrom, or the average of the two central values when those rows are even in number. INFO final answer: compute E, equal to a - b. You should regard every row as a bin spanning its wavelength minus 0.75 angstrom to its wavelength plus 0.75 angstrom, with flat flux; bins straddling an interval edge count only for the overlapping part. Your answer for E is 2.3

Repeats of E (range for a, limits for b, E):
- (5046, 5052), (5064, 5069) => 1.8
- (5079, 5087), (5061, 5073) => 2.2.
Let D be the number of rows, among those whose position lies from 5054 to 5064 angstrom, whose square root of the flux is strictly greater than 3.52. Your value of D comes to 4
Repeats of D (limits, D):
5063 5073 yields 2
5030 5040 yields 4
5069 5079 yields 0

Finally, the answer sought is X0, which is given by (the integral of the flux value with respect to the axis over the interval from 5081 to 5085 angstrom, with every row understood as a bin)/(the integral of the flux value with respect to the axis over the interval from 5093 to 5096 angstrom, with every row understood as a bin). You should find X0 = 1.19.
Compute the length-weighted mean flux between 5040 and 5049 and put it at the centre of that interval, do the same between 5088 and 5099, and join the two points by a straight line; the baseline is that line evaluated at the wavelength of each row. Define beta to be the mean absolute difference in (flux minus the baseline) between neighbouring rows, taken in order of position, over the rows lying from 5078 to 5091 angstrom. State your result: 2.2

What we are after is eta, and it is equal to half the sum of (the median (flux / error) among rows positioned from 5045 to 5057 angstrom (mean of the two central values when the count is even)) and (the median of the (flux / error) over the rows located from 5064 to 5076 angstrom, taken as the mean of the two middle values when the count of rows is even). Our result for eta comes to 11.3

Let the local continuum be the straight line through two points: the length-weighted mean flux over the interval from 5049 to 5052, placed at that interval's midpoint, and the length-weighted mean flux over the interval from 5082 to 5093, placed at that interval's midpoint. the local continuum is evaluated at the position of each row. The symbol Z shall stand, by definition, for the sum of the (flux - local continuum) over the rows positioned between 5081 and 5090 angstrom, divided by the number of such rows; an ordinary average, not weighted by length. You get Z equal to -0.3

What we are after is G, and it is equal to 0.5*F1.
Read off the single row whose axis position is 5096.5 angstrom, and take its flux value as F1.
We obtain 6.2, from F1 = 12.4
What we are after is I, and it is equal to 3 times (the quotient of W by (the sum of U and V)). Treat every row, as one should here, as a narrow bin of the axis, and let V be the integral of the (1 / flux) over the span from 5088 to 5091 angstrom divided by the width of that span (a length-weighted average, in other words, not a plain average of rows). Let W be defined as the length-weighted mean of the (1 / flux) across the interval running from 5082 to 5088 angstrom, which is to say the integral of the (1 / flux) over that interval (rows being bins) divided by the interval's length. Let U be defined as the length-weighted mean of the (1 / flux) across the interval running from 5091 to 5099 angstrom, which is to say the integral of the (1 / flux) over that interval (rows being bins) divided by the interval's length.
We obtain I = 1.69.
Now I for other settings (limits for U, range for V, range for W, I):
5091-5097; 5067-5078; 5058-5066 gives 1.52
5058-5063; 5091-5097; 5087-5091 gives 1.57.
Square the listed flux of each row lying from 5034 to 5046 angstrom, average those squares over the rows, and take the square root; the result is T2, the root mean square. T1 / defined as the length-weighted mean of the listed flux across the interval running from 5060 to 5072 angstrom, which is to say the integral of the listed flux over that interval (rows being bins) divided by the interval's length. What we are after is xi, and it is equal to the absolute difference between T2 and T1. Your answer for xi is 0.2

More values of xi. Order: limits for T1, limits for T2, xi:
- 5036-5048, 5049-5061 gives 0.9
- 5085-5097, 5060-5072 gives 0.5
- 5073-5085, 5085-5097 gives 1.0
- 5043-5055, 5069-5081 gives 0.4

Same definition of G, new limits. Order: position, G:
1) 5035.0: 5.8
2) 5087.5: 5.0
